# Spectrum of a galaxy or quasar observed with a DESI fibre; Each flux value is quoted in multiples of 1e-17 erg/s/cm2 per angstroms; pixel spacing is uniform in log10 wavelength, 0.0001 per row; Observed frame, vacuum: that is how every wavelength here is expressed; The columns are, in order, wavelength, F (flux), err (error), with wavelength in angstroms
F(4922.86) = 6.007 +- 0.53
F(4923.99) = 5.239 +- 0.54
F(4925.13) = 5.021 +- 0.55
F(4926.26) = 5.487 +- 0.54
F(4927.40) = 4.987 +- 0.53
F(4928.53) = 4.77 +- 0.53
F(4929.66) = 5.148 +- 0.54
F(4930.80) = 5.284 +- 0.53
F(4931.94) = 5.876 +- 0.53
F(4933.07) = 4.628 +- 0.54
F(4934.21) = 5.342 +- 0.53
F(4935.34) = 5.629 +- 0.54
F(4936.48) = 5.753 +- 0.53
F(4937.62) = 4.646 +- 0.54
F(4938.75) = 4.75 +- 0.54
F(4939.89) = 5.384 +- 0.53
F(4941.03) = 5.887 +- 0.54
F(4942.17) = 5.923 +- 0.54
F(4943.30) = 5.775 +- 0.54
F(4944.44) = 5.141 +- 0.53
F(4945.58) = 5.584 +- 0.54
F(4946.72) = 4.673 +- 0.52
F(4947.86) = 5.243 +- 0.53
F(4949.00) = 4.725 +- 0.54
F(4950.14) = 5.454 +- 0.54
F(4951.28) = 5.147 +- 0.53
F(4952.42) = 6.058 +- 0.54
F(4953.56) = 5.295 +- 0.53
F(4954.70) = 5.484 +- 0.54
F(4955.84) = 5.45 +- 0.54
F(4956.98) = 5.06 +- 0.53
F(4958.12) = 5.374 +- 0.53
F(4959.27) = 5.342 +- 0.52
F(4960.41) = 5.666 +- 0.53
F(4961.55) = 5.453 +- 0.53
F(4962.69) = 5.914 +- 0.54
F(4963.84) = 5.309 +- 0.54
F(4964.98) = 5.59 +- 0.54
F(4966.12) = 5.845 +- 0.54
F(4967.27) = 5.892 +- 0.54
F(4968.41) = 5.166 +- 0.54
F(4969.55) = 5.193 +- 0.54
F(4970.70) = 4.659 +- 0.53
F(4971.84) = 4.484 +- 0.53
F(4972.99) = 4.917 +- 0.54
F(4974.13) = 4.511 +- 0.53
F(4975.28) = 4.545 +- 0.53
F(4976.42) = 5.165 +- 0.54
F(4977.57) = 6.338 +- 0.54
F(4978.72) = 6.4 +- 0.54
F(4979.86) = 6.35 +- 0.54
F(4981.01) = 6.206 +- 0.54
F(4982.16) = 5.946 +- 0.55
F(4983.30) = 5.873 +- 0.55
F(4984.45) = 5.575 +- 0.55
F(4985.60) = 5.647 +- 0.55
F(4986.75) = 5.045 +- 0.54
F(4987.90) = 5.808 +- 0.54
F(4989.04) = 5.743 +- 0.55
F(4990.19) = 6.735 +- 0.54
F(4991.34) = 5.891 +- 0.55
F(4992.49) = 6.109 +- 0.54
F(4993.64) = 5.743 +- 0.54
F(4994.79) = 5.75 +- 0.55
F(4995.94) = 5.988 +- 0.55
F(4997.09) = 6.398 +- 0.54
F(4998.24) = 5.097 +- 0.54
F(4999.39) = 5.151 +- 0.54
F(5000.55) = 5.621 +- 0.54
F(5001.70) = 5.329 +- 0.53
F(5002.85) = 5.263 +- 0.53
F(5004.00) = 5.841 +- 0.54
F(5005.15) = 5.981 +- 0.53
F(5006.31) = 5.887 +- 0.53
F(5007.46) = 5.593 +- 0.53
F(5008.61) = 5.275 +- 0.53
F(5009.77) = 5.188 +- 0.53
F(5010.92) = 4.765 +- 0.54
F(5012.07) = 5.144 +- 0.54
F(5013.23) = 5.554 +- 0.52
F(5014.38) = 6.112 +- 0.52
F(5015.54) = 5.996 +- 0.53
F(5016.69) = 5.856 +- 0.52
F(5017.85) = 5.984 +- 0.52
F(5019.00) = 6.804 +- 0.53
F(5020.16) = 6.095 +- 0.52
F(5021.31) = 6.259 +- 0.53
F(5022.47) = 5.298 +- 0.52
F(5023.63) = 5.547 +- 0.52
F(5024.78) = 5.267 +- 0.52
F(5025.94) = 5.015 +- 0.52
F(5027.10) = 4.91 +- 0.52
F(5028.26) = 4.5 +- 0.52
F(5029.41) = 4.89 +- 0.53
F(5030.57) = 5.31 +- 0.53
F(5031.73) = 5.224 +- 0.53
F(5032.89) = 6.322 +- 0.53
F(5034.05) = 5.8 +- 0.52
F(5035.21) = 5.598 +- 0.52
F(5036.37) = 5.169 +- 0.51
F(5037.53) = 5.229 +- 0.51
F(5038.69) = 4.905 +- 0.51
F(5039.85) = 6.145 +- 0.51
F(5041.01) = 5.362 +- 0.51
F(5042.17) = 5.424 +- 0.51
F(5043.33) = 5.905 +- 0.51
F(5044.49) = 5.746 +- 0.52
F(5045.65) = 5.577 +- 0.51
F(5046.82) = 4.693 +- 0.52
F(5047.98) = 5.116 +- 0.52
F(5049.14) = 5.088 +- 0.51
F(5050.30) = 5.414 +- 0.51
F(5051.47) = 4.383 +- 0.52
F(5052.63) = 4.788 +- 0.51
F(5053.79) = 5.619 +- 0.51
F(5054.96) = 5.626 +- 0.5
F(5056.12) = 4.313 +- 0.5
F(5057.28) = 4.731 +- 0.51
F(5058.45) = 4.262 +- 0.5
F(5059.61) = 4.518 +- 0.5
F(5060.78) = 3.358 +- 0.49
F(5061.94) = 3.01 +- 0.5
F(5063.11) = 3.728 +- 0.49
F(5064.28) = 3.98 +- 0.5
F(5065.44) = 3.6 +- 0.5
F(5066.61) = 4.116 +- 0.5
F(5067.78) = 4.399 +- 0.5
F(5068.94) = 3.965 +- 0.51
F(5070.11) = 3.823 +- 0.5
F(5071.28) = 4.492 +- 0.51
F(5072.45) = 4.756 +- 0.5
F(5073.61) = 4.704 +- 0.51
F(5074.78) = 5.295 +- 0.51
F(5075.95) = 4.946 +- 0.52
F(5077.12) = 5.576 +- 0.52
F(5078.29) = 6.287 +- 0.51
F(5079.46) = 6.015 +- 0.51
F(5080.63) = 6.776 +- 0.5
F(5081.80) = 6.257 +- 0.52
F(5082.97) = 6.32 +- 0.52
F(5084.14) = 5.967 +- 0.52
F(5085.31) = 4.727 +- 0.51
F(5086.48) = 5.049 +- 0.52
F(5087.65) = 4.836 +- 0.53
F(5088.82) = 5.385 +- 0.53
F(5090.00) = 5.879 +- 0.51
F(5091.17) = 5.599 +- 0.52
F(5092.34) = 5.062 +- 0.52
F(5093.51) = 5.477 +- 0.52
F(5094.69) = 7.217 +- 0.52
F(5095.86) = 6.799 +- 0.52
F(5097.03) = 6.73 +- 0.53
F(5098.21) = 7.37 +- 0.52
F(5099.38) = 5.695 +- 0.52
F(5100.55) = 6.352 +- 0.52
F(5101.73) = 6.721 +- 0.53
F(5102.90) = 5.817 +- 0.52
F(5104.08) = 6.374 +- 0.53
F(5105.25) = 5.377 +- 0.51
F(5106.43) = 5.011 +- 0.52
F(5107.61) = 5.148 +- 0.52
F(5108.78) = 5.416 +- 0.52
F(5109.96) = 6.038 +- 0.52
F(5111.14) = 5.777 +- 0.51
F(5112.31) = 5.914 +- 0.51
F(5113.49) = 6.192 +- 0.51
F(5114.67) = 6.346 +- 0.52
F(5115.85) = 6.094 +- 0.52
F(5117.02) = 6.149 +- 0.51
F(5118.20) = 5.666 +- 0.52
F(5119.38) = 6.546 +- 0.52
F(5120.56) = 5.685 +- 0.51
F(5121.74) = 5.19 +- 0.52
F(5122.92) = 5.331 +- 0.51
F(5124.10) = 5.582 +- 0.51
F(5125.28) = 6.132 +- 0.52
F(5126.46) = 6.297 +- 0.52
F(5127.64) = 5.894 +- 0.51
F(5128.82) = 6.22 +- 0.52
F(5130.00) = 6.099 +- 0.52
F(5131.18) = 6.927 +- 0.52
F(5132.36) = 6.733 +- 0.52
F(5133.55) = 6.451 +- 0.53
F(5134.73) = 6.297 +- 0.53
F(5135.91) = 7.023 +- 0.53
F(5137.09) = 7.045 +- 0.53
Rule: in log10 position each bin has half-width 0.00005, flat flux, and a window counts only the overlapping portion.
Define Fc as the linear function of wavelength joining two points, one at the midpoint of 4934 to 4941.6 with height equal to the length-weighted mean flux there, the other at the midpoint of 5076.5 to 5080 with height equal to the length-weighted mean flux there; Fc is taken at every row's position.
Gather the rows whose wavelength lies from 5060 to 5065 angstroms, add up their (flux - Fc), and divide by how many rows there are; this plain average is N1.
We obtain -2.4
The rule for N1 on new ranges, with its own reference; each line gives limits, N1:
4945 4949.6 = -0.3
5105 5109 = -0.8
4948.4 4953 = -0.1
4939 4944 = 0.4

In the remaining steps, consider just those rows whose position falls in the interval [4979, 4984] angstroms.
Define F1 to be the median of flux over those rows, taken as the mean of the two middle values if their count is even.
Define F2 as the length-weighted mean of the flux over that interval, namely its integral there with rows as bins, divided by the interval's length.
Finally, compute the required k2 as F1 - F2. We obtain -0.03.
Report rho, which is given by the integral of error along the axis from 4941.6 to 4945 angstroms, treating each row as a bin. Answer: 1.8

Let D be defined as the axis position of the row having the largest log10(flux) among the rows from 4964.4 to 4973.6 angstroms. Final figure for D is 4967.27 angstroms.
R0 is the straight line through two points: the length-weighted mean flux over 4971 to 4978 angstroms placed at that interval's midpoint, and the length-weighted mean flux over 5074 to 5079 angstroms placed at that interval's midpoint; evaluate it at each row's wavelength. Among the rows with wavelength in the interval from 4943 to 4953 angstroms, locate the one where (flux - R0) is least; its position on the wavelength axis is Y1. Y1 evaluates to 4946.72 angstroms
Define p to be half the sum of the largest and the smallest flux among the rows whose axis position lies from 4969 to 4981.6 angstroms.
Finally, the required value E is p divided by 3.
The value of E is 1.81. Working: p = 5.44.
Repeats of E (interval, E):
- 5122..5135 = 2.04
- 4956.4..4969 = 1.83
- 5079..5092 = 1.92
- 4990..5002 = 1.97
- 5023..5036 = 1.80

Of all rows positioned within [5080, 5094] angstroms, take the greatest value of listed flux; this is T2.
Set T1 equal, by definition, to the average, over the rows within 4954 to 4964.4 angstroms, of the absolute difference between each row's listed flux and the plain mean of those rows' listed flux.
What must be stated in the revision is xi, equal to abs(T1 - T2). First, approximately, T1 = 0.159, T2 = 6.776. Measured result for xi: 6.6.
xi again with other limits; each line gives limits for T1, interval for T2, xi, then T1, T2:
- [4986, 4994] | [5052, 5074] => 5.3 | 0.323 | 5.626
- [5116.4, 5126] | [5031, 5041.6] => 6.0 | 0.368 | 6.322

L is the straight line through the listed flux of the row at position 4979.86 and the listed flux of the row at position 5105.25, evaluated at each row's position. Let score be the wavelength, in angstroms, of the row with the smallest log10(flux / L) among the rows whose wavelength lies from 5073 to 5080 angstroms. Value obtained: 5073.61 angstroms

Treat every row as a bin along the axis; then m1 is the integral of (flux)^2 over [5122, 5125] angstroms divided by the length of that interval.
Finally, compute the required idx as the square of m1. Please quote 917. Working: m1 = 30.3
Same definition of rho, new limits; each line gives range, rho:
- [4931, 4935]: 2.1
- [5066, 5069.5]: 1.8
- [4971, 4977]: 3.2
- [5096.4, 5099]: 1.4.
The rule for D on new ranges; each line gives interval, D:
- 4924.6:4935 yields 4931.94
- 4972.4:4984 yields 4978.72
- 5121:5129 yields 5126.46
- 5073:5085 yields 5080.63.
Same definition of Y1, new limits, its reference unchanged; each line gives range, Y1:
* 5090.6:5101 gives 5092.34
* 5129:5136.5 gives 5130.00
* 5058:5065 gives 5061.94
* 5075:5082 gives 5075.95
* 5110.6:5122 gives 5121.74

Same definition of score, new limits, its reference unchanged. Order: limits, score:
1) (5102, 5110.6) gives 5106.43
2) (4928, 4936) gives 4933.07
